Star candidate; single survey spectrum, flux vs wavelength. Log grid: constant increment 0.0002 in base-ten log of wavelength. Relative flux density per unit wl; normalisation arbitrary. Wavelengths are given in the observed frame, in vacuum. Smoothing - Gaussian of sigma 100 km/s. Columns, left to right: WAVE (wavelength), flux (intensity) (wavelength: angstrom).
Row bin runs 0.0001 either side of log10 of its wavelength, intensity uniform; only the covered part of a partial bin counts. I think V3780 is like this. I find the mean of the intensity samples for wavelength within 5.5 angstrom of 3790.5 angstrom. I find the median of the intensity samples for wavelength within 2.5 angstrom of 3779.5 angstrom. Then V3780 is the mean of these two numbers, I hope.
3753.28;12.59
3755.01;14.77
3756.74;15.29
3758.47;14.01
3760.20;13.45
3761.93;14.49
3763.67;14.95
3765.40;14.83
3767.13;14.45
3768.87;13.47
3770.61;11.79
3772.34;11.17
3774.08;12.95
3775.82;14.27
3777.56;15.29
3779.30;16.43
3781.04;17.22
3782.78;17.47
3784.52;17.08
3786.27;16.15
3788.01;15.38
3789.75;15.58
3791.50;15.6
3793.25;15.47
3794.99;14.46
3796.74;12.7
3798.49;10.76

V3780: 15.9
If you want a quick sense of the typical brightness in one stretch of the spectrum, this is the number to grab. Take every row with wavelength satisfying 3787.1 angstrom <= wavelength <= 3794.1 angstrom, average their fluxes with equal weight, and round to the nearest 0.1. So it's 15.5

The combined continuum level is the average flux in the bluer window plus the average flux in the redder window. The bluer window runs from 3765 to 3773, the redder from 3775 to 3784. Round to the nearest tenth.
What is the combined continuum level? 29.3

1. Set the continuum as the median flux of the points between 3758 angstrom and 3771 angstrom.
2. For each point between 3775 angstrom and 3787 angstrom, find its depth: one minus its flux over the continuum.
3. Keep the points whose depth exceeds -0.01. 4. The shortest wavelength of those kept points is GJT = 3775.82 angstrom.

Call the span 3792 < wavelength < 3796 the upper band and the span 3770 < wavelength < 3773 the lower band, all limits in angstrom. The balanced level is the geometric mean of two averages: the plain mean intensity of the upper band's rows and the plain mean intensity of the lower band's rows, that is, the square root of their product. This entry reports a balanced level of 13.1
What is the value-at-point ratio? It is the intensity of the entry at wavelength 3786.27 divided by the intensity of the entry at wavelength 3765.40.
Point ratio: 1.09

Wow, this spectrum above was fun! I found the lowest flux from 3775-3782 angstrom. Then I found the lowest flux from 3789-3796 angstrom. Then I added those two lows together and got 28.7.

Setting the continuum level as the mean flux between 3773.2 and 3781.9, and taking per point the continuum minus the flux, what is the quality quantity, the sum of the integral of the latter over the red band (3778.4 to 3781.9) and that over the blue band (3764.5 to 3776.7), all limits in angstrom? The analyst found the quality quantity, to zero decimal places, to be 18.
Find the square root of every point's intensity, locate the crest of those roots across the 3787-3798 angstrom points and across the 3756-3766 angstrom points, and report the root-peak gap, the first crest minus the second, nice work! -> 0.0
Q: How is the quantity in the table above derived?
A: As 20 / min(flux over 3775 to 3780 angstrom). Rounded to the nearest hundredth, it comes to 1.40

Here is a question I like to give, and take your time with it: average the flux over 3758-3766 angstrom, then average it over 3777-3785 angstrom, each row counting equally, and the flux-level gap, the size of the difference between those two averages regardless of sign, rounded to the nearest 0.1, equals 2.4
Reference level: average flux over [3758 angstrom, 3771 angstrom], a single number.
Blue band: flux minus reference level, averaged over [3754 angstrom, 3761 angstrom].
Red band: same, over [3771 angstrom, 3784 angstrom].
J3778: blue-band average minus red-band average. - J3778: -0.6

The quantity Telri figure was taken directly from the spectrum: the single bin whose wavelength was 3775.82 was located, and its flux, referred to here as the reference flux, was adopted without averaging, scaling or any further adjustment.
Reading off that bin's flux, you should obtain 14.27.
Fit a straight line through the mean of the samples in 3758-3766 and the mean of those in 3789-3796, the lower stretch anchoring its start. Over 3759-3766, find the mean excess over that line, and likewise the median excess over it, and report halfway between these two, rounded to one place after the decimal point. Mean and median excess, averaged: 0.2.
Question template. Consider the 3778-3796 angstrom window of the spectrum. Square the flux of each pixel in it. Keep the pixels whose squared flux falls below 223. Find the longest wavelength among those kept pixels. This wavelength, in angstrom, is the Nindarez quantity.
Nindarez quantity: 3794.99 angstrom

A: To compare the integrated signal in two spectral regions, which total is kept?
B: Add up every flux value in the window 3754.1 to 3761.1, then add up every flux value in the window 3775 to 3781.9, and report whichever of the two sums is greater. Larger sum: 63.2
